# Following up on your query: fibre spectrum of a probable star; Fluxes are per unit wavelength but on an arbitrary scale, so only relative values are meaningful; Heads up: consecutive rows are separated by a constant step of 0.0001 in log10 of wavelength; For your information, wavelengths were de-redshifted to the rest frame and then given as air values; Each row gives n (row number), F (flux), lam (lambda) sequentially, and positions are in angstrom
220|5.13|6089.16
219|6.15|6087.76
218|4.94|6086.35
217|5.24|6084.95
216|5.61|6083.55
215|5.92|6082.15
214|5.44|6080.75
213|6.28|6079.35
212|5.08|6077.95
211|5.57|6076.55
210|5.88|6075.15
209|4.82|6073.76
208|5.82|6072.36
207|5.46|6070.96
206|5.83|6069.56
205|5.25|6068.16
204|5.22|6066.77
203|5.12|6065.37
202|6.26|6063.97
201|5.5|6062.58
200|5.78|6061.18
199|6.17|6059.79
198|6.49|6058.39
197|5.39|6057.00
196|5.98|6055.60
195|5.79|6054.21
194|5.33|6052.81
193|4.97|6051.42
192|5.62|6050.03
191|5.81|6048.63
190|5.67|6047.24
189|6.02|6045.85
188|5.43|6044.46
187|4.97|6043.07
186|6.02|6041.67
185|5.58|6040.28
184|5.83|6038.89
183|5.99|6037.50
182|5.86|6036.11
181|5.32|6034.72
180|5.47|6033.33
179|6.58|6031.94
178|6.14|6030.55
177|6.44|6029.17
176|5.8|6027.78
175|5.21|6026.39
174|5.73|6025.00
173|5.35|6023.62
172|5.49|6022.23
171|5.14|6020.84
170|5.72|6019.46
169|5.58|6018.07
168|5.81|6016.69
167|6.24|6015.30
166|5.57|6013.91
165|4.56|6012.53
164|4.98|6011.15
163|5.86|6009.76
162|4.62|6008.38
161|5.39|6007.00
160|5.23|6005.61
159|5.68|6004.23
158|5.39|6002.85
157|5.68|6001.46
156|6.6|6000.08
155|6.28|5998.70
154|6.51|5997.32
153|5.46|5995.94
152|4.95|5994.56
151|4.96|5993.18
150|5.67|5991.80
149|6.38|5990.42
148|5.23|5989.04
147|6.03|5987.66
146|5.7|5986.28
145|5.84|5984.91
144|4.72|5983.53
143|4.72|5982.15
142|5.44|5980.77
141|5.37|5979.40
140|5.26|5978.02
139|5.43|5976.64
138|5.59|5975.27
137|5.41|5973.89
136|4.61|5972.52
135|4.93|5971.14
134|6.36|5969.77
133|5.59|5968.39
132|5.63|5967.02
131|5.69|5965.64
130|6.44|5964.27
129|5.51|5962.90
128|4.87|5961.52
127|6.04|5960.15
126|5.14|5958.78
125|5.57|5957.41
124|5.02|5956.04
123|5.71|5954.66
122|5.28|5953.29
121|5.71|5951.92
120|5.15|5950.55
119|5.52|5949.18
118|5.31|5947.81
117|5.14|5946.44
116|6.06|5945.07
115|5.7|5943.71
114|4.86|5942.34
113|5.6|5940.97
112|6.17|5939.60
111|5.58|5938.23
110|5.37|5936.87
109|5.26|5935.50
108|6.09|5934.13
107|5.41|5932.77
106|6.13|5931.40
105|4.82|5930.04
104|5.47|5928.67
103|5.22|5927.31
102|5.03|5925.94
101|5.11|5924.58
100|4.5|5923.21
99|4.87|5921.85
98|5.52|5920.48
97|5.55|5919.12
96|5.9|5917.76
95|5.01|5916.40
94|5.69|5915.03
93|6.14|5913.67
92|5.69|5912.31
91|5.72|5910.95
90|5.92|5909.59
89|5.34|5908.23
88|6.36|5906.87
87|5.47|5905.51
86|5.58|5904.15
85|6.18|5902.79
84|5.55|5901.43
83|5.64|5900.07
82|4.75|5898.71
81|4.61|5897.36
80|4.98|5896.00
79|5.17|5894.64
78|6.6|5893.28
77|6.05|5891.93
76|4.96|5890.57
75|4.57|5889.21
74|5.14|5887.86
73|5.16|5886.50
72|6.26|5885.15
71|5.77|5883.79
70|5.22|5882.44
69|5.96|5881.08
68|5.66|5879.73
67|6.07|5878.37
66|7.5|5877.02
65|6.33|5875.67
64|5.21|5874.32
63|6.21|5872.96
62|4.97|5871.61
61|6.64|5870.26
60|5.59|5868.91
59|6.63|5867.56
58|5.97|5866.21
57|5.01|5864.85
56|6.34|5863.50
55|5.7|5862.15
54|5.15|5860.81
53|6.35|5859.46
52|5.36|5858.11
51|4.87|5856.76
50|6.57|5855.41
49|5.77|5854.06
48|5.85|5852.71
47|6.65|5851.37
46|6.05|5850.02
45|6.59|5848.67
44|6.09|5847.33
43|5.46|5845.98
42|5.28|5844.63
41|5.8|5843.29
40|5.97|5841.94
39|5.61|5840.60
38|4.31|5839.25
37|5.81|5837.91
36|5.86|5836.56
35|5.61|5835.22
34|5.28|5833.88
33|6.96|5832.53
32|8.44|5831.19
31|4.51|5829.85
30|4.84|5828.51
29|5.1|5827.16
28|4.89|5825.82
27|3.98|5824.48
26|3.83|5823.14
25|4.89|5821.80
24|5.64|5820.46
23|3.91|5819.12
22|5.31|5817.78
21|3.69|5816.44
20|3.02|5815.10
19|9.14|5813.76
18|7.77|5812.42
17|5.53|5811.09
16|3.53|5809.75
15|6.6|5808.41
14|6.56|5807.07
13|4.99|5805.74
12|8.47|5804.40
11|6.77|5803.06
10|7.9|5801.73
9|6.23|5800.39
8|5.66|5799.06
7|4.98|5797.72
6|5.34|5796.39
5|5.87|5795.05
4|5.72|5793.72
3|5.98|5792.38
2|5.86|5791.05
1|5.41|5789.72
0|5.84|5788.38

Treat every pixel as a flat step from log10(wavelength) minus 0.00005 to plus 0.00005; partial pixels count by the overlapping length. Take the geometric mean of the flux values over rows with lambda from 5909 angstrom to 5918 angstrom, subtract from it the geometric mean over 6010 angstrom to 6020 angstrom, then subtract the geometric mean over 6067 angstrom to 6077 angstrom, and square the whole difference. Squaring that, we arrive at 27.7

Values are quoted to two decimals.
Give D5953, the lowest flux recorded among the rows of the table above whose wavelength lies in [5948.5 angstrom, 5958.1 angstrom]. 5.02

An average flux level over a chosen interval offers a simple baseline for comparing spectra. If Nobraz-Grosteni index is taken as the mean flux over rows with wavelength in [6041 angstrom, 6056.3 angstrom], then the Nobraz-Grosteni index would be 5.6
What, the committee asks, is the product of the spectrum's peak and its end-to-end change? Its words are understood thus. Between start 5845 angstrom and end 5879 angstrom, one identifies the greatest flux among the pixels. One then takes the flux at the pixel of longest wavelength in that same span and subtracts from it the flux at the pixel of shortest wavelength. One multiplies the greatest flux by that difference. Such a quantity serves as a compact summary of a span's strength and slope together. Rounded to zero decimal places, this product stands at 5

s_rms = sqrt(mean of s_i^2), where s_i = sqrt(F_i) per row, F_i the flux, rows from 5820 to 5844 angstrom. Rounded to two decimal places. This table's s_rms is 2.33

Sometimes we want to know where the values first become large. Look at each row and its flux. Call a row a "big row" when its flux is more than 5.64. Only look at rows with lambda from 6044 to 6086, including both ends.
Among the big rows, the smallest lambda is 6045.85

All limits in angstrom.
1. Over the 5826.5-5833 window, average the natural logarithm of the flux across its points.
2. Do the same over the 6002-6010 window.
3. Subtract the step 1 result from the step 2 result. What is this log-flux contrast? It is -0.08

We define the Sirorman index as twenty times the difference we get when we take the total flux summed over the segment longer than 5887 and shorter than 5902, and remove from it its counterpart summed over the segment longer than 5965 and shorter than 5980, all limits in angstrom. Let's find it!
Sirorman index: -37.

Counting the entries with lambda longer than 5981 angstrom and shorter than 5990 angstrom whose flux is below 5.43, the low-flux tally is 3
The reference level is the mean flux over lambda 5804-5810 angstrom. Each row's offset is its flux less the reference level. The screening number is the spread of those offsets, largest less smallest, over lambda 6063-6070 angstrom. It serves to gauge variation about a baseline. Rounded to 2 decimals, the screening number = 1.14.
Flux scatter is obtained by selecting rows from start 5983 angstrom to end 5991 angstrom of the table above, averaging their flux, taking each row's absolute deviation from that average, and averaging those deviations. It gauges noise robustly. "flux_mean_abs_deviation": 0.45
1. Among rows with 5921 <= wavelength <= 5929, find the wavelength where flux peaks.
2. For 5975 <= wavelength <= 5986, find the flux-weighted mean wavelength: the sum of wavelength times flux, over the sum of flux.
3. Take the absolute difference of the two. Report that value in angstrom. 51.4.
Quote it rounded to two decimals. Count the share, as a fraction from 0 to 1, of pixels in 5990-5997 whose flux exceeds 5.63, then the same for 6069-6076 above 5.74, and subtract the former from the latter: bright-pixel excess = 0.20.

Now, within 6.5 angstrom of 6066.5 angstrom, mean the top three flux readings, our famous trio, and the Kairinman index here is 5.97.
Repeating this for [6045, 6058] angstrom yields 5.94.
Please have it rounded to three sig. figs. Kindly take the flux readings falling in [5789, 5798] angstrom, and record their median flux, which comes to 5.72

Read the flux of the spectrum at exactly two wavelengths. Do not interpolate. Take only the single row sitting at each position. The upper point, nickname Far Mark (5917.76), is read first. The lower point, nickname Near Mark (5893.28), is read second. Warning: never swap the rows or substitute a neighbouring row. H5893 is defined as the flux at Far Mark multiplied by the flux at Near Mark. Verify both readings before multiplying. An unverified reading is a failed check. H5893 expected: 39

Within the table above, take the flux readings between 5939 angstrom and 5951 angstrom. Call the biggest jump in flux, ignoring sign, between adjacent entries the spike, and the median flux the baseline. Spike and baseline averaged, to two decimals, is 3.22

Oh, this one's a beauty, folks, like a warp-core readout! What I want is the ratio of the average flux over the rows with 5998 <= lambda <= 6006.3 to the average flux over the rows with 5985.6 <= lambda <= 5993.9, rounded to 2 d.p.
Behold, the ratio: 1.03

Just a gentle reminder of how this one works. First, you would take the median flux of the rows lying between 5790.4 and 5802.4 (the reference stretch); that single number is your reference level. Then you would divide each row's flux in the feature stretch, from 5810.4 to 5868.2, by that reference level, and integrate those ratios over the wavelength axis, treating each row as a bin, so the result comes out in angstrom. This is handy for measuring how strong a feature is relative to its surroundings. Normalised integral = 55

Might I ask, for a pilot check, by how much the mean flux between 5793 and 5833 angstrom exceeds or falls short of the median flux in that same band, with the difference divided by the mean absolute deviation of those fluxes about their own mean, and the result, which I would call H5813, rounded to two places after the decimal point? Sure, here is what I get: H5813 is 0.19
